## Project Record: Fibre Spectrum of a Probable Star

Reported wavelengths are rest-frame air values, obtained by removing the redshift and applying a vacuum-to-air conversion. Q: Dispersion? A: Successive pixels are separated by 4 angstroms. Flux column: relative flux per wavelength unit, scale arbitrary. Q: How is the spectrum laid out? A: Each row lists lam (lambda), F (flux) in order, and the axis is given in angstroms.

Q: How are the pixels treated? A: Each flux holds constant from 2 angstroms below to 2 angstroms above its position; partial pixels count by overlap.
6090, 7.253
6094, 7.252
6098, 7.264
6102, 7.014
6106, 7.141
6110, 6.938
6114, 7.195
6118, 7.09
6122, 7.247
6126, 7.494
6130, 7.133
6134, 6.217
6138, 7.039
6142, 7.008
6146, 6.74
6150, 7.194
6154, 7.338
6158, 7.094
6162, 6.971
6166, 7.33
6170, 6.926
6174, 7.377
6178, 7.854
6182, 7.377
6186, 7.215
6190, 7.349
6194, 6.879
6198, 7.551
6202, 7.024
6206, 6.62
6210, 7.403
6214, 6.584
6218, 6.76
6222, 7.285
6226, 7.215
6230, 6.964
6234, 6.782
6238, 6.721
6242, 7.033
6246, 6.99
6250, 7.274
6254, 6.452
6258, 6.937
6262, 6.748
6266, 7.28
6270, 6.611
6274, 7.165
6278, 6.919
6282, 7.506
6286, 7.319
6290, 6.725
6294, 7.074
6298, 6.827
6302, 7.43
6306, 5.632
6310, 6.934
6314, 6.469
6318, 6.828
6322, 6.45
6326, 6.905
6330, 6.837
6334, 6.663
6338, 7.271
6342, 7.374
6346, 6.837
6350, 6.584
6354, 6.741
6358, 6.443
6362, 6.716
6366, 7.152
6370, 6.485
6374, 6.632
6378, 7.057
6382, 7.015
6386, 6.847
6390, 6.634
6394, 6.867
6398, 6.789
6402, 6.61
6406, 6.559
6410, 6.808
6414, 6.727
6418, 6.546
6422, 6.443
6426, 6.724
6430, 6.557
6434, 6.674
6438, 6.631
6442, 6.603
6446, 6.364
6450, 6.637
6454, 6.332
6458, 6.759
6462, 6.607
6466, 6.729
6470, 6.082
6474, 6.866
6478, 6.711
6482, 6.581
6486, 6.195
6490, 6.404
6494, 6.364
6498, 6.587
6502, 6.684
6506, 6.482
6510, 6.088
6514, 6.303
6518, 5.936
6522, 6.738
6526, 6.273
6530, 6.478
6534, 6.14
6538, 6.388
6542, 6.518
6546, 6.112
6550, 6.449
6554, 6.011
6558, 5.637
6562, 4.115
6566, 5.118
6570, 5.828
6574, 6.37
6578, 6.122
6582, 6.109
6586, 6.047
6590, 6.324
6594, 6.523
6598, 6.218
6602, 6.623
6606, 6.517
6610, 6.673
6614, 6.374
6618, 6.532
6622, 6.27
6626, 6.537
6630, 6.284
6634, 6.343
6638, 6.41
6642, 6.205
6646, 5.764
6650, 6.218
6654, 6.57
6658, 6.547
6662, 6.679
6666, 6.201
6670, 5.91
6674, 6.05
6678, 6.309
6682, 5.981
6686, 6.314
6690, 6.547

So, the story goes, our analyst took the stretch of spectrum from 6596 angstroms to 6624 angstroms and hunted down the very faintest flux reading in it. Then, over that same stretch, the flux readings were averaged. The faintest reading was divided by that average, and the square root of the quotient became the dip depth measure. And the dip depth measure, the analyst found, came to 0.981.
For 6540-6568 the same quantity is 0.849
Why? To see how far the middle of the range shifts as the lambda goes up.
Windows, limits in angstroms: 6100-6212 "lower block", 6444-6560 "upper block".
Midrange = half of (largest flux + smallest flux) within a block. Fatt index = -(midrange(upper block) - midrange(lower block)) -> 0.784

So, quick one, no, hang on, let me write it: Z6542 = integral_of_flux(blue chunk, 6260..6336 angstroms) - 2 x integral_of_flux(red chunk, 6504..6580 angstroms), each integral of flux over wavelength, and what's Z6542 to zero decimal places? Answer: -400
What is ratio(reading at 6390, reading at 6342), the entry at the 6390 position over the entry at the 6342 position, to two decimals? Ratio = 0.90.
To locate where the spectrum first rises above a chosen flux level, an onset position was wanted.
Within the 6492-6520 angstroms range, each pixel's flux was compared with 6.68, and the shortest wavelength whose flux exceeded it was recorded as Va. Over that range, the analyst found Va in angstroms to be 6502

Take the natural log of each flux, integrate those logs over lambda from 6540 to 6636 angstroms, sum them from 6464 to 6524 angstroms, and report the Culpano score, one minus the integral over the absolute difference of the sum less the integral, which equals -0.19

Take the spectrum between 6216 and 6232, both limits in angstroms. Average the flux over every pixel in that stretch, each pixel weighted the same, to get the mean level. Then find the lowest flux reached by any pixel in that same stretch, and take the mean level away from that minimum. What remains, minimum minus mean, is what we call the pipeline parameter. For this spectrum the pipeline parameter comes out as -0.30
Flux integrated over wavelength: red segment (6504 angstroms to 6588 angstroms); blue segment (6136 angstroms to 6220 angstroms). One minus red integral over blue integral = 0.150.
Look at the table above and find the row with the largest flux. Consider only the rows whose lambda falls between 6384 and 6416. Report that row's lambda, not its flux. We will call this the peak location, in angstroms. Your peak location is 6394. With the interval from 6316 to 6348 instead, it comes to 6342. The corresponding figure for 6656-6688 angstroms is 6662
